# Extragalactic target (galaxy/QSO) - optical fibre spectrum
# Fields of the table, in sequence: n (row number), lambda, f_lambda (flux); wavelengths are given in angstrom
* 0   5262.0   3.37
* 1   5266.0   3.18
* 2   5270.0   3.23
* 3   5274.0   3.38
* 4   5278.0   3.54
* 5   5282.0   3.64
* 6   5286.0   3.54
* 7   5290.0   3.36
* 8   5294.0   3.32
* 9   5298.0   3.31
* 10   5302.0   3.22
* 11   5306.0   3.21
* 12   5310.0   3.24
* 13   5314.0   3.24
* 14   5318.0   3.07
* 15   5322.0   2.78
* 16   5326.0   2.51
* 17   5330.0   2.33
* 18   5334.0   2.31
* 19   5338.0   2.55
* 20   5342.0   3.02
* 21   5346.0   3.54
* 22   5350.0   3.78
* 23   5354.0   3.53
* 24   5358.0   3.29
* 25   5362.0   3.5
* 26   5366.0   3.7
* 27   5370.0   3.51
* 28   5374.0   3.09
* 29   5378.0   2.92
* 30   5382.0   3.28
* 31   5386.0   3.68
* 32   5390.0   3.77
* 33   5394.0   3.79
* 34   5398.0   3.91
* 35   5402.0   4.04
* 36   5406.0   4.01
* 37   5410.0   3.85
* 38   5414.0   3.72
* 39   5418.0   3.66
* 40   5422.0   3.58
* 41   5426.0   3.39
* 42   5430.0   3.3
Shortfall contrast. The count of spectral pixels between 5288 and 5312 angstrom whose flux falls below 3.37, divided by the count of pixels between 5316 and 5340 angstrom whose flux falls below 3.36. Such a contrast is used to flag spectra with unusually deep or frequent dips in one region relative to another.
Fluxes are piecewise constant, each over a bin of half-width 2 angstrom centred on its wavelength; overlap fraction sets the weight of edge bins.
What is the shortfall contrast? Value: 1.0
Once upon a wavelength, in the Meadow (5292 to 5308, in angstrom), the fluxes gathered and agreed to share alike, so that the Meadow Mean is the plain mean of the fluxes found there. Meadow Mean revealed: 3.3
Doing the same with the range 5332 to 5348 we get 2.9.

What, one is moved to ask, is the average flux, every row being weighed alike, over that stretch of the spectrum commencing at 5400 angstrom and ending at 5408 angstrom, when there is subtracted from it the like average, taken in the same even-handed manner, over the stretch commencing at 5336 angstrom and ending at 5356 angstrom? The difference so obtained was 0.7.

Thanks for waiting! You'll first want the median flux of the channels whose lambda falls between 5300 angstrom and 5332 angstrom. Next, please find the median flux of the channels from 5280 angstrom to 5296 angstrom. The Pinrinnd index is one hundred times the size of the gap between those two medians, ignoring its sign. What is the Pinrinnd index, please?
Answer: 31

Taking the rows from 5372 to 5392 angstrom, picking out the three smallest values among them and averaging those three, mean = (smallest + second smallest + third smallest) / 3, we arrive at 3.1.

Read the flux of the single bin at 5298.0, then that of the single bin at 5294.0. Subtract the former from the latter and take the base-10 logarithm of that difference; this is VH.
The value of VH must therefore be -2.0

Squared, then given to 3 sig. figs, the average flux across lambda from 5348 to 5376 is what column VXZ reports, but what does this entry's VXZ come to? 12.2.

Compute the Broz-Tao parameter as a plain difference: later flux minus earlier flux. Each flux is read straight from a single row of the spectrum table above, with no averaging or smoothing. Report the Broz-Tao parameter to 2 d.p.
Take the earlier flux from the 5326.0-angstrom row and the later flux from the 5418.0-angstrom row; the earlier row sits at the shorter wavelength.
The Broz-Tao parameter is 1.15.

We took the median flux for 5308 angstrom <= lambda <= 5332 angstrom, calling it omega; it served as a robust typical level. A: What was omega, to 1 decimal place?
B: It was 2.9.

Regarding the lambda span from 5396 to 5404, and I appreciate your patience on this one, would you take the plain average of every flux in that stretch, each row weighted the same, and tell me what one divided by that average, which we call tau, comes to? 0.252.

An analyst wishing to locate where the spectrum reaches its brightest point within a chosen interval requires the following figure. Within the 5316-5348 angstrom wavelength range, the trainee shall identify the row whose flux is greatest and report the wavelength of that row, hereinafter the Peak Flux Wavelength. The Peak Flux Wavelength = 5346.0 angstrom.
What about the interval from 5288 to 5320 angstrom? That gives 5290.0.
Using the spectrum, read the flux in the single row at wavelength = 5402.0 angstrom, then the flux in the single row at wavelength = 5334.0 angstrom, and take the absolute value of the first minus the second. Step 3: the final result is 1.7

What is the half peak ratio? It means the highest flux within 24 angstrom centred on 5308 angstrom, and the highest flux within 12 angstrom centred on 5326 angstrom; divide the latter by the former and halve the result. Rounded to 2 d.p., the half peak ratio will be 0.42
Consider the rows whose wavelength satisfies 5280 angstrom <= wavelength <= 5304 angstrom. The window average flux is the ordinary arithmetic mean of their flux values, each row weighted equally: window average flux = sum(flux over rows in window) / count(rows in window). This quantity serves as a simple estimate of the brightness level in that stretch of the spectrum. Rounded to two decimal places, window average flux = 3.40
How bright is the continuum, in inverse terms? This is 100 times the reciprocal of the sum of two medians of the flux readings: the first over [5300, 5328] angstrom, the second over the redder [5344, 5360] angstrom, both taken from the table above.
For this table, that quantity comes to 14.8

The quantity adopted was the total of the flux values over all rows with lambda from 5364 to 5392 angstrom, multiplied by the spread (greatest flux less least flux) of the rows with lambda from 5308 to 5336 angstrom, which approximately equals 22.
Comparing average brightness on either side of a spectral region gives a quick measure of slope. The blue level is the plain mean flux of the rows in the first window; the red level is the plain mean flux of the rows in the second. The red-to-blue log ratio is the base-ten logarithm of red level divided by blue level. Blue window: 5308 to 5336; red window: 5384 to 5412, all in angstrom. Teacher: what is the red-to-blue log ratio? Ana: 0.14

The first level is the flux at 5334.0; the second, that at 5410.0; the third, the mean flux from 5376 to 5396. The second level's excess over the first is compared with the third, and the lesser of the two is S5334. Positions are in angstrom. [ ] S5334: 1.5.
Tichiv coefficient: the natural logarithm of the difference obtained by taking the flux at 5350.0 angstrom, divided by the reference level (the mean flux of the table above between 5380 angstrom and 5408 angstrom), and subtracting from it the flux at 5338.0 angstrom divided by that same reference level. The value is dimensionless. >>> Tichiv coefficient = -1.12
